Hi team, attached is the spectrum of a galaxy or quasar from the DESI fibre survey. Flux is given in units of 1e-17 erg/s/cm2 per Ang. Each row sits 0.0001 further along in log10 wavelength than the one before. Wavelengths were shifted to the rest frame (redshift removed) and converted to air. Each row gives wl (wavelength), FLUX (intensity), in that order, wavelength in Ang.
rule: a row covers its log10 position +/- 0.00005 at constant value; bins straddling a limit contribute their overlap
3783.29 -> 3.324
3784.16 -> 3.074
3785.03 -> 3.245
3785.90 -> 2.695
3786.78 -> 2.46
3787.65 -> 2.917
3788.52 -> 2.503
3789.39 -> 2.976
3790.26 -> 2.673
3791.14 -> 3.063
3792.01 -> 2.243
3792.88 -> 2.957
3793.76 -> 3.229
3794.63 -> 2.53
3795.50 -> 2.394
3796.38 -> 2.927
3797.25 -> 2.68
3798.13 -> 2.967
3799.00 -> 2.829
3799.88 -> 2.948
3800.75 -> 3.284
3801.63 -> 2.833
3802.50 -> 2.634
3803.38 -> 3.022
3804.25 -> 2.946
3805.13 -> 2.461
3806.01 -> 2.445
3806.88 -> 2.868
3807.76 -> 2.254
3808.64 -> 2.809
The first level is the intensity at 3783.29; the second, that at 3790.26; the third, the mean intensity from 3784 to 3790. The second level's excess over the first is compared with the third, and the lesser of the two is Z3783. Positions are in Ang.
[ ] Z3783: -0.65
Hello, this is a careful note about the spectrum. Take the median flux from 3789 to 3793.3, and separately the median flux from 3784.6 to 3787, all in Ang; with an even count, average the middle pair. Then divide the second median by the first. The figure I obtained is 0.91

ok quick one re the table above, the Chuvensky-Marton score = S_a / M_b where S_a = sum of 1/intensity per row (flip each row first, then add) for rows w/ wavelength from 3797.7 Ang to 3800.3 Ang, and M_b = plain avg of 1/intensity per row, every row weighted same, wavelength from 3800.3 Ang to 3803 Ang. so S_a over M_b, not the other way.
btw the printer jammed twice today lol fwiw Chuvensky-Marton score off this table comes 2.98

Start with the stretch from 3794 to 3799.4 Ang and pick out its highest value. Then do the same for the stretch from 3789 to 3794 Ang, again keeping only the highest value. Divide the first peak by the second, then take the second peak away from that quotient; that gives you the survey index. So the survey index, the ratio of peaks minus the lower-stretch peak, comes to -2.31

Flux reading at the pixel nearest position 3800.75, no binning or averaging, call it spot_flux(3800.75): 3.284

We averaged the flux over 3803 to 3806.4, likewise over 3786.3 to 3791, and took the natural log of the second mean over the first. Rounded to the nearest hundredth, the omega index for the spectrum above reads 0.00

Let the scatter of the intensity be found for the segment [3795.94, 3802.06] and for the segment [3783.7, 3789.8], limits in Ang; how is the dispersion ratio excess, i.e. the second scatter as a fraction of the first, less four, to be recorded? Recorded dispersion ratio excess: -2.42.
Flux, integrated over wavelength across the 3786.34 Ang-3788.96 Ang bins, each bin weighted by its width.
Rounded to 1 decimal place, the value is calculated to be 6.9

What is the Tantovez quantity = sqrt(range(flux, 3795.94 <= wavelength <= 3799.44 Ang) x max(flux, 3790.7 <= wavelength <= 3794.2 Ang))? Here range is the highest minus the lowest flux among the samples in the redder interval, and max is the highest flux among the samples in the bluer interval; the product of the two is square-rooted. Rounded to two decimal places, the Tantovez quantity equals 0.96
